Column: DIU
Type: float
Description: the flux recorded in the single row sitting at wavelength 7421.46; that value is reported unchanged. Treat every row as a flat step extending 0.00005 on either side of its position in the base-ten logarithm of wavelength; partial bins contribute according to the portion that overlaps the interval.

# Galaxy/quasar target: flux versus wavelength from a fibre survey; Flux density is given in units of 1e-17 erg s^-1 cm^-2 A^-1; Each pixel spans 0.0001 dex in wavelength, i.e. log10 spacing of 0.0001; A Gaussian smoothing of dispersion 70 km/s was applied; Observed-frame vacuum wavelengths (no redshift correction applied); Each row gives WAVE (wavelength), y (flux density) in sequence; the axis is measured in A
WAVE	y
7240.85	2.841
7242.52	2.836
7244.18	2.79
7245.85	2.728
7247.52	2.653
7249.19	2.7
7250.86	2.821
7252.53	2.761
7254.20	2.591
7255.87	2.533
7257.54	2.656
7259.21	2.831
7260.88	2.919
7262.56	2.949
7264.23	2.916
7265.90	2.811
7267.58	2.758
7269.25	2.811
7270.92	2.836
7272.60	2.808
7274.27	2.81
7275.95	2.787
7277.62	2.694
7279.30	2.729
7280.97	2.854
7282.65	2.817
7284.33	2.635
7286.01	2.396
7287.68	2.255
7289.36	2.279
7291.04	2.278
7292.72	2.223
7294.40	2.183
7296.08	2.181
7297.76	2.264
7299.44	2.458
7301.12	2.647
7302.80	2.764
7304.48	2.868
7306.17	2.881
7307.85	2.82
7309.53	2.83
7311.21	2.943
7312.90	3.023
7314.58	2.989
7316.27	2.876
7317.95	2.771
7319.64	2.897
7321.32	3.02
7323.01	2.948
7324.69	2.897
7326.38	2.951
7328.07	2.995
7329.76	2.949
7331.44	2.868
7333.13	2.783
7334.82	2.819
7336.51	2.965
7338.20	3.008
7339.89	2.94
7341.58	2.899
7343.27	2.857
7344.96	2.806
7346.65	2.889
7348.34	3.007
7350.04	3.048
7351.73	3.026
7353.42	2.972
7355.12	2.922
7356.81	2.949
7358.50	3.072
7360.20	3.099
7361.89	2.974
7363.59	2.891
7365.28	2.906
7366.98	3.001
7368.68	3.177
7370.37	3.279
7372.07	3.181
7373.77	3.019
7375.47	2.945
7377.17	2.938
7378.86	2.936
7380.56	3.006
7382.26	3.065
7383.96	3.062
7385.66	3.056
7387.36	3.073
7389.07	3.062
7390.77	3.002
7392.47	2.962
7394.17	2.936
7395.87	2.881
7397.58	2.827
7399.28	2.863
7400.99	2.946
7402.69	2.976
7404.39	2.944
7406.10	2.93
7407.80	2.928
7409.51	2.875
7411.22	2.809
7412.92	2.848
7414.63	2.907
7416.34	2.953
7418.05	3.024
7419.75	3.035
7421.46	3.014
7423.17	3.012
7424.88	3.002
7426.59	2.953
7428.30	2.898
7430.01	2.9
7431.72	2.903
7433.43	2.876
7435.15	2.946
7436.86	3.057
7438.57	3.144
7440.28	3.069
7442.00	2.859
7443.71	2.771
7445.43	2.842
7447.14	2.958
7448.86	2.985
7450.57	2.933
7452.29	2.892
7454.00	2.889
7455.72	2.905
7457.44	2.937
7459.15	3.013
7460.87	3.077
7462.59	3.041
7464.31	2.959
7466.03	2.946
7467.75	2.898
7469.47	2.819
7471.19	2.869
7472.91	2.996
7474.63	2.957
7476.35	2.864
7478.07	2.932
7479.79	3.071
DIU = 3.014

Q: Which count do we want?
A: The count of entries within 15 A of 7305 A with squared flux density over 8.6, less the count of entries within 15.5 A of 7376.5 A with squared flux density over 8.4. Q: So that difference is -14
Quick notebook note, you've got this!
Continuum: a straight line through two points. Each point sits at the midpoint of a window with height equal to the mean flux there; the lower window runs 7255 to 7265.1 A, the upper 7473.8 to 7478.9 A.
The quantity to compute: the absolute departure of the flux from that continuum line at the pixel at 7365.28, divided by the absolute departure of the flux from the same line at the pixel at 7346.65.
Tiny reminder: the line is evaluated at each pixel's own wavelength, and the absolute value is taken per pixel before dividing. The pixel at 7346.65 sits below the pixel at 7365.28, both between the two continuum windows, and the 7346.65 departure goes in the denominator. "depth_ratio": 1.2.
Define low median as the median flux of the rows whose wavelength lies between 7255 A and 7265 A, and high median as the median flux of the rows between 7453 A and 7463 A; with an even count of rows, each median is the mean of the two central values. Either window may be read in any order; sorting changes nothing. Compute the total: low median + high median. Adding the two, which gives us 5.85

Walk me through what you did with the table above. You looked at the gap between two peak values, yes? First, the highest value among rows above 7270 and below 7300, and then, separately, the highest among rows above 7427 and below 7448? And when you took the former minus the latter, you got -0.29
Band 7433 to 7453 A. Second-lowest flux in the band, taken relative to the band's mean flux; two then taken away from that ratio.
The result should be -1.03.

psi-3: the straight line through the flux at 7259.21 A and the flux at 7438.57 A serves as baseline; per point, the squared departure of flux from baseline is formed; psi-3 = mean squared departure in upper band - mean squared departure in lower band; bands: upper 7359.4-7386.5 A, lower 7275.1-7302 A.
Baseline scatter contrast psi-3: -0.213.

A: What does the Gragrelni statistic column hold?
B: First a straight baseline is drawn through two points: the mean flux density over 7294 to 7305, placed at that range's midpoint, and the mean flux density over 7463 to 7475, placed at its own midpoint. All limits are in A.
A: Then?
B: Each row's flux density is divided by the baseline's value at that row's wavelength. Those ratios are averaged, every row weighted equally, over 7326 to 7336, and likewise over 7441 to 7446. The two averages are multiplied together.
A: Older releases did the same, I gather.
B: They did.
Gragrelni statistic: 1.12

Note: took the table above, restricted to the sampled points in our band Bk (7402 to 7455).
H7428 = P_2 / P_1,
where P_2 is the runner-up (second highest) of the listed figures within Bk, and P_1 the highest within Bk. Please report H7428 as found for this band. 0.976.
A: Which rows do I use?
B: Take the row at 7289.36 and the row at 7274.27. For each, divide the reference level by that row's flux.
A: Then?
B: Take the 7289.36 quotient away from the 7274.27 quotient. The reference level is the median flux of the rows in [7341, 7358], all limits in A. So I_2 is -0.24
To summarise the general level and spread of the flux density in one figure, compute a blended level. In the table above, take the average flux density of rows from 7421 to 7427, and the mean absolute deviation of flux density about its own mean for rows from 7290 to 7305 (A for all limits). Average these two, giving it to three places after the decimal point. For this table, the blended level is 1.611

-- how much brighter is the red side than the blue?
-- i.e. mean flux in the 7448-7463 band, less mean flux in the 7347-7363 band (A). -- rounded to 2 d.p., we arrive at -0.04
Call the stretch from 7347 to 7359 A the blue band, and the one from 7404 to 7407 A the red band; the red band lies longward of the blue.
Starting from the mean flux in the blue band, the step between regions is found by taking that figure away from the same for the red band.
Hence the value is -0.06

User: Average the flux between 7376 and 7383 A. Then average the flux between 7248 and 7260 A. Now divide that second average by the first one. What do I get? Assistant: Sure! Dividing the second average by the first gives 0.90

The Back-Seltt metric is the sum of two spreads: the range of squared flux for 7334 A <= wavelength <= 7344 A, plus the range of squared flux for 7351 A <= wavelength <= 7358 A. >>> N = 1.7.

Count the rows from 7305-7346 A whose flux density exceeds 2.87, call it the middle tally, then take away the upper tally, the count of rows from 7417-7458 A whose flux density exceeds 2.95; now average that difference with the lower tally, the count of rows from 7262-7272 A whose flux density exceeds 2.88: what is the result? 3.5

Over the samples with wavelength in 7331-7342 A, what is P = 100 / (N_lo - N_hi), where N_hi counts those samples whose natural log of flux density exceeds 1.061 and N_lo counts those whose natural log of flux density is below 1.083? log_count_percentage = 100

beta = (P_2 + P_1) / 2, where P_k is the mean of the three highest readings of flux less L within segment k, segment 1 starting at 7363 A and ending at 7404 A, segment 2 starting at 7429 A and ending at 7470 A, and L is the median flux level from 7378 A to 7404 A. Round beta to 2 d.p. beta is 0.18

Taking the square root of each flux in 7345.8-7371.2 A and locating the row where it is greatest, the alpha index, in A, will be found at 7370.37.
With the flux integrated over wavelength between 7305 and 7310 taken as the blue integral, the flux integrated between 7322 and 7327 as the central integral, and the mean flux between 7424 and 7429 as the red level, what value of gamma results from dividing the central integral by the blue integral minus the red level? 1.30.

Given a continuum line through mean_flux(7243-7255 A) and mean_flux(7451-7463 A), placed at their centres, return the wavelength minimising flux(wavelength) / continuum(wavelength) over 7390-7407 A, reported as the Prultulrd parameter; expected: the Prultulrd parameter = 7397.58 A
